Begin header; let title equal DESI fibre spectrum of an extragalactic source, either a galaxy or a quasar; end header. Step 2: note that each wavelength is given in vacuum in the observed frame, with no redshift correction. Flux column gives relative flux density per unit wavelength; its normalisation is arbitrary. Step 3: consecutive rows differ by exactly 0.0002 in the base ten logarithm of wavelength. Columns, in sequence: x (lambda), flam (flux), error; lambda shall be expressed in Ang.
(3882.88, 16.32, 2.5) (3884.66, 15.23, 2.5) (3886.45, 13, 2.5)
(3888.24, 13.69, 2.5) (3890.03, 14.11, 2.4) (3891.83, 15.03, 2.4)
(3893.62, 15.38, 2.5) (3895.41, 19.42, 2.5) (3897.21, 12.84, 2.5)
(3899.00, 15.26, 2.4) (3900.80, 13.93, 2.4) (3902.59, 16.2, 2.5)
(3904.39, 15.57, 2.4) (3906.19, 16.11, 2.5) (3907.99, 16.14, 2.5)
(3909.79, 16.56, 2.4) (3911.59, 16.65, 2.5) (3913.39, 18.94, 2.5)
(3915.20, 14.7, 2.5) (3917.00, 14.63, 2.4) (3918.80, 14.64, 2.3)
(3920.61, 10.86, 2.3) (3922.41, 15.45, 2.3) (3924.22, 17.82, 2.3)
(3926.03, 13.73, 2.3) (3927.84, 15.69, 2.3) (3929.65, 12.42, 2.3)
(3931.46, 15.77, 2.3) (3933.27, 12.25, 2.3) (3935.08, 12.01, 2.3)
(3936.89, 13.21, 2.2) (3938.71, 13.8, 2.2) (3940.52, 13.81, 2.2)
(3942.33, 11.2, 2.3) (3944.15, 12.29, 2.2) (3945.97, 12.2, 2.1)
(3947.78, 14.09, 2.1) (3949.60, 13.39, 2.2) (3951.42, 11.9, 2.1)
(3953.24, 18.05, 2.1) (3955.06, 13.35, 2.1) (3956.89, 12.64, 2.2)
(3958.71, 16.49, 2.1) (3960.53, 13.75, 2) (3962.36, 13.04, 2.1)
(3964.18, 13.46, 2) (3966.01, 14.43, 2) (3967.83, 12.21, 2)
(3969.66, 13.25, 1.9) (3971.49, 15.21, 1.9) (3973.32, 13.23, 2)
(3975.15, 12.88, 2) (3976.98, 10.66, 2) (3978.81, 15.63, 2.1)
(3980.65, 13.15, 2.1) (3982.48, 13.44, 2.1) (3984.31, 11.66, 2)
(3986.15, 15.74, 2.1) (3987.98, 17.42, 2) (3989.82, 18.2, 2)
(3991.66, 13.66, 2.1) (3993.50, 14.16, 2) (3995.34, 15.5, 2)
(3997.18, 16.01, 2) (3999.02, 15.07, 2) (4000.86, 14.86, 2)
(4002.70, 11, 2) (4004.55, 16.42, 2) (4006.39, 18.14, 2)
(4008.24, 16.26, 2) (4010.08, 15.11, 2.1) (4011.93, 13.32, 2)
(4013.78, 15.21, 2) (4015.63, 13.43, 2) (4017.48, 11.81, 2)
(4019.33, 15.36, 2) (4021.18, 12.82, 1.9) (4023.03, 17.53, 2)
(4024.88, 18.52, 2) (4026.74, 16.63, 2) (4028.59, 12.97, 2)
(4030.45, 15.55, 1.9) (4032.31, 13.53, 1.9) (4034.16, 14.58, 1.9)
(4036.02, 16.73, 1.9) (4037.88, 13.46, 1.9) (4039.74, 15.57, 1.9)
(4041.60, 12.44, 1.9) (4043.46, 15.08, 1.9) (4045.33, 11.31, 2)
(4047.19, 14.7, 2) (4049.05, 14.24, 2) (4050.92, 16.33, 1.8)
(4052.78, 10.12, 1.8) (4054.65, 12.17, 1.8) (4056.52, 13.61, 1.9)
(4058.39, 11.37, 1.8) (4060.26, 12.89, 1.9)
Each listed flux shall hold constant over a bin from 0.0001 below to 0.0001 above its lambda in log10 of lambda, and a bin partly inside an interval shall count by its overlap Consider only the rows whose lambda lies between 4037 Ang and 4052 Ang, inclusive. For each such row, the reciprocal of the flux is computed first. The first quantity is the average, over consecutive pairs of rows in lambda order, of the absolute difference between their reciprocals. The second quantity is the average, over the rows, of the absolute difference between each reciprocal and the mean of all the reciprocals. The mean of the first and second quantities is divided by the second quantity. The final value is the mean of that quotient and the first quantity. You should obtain 0.73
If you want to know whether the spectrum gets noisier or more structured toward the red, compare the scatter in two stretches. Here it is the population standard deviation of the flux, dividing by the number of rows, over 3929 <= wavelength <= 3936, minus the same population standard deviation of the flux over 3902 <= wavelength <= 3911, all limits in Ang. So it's 1.22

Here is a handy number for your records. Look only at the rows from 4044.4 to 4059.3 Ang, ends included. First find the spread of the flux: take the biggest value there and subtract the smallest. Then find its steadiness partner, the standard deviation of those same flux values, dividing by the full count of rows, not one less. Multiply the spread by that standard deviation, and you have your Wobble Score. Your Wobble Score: 12.1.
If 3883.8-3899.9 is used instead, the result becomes 12.2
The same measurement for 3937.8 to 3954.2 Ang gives 13.0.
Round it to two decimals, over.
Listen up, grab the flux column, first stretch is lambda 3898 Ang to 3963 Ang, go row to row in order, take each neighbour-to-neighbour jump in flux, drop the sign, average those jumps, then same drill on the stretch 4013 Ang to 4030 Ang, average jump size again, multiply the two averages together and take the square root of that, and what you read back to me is 2.24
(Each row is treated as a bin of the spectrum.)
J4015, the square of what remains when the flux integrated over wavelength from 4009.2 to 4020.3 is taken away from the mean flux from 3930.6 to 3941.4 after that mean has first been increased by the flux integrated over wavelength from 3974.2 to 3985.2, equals 0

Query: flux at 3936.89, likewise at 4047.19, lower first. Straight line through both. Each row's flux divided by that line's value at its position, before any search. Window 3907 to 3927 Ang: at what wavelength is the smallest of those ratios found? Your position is 3920.61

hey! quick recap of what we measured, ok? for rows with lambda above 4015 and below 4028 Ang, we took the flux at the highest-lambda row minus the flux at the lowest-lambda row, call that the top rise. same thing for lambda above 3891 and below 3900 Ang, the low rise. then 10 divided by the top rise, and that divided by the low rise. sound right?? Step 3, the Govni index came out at 14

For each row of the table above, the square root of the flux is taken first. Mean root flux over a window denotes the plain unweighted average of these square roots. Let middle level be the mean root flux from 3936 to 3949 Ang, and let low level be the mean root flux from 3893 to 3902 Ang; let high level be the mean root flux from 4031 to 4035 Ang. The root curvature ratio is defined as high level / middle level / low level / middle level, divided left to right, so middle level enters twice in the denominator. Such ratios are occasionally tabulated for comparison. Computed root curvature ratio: 0.074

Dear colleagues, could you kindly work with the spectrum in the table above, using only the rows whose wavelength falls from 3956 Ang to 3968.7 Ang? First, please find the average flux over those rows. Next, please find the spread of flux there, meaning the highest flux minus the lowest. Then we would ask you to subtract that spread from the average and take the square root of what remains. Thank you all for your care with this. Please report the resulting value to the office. 3.1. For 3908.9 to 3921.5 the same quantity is 2.7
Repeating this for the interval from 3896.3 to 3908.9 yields 3.4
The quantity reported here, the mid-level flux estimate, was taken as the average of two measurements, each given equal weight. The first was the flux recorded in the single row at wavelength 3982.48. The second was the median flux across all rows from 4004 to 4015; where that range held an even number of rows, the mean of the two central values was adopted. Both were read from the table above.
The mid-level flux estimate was 14.6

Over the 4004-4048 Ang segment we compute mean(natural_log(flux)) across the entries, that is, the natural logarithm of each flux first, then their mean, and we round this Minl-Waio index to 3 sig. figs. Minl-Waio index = 2.69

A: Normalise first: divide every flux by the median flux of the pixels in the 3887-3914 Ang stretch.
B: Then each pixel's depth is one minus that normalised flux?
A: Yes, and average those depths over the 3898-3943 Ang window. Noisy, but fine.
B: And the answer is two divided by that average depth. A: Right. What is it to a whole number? 36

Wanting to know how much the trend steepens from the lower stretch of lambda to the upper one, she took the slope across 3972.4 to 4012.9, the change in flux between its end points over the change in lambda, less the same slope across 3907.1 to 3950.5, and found 0.07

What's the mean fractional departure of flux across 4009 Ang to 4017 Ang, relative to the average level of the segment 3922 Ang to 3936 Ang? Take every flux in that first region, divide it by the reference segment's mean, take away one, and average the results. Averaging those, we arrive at -0.01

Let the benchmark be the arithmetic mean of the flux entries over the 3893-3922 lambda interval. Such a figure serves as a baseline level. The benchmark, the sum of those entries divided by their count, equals 15.49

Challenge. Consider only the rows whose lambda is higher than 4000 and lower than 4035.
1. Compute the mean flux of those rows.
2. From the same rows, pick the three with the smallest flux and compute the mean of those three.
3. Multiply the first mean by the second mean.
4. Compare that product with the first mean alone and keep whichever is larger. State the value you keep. 177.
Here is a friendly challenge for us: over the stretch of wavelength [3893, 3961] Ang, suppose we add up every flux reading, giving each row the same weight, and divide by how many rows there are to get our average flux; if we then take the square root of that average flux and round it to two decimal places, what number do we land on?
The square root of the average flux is 3.82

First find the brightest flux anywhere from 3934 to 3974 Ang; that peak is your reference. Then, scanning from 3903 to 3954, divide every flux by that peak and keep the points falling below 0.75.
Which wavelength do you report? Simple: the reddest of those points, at 3951.42 Ang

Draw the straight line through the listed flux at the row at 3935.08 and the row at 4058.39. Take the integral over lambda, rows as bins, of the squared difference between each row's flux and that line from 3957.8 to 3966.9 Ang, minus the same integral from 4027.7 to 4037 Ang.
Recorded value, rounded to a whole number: -46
